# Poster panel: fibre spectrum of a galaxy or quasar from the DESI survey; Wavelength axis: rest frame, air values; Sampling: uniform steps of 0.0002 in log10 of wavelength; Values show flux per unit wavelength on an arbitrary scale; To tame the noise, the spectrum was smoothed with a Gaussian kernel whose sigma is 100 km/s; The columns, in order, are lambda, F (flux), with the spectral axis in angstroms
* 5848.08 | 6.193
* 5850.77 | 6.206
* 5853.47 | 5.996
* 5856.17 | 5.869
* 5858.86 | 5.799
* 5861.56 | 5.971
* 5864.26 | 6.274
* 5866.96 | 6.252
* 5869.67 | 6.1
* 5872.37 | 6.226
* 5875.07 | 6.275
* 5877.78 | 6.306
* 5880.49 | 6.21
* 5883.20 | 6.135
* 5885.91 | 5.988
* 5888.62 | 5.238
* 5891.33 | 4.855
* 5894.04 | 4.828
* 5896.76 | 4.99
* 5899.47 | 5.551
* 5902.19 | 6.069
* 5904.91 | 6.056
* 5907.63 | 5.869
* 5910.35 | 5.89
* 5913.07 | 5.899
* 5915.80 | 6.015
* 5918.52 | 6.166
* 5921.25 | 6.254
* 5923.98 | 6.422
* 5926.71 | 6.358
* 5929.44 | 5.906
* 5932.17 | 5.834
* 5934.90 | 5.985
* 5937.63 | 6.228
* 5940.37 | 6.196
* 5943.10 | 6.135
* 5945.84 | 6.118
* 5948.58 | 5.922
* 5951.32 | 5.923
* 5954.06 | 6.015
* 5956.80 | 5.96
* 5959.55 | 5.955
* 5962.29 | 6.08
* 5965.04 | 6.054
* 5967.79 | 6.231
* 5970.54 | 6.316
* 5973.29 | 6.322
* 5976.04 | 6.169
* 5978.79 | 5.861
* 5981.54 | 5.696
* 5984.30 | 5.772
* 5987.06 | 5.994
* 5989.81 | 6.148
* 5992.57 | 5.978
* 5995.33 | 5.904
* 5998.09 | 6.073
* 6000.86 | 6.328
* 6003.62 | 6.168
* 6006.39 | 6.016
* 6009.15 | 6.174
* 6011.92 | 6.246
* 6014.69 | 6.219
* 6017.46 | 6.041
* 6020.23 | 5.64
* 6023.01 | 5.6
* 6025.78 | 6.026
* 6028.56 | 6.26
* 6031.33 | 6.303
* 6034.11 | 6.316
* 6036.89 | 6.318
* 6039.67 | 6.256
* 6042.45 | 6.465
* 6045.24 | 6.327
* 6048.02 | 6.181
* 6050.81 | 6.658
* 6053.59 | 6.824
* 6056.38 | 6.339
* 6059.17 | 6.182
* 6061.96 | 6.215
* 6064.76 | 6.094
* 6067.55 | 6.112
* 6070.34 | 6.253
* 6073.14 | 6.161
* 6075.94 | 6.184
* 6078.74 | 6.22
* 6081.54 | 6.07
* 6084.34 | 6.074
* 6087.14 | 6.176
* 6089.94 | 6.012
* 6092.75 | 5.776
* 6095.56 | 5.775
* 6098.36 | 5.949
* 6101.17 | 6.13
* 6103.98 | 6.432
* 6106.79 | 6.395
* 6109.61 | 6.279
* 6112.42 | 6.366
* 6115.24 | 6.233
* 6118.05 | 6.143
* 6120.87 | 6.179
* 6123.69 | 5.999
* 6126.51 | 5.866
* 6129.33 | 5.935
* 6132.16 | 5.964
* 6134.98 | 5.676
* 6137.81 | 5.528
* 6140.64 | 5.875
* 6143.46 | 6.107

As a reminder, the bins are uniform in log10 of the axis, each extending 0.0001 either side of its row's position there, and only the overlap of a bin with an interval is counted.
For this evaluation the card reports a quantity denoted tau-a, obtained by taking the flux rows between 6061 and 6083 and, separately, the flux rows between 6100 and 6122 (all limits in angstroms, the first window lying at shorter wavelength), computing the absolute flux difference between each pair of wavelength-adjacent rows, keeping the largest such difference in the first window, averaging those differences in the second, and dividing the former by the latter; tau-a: 1.3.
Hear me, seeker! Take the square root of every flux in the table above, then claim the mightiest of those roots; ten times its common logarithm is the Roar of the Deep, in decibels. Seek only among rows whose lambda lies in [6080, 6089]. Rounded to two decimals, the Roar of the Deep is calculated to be 3.95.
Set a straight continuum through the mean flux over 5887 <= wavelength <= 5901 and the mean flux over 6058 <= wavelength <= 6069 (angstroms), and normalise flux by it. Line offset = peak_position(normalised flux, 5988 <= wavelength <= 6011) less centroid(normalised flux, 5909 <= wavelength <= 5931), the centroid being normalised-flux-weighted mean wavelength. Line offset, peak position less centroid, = 80.9 angstroms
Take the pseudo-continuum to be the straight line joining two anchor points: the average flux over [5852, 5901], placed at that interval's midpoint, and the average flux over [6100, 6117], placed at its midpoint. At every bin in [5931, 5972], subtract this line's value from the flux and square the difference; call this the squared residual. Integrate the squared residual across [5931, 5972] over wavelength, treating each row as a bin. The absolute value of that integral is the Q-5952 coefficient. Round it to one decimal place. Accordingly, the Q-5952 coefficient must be 1.0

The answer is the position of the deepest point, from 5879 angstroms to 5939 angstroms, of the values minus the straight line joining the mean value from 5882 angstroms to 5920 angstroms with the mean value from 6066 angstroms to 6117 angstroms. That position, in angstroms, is 5894.04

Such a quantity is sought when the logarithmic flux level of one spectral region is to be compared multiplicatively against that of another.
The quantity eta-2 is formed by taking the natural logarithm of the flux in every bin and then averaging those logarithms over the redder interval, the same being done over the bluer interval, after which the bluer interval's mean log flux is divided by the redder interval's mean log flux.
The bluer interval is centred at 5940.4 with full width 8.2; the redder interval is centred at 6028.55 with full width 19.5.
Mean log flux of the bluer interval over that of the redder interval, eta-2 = 1.01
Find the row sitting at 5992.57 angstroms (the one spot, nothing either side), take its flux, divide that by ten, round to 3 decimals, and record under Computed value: 0.598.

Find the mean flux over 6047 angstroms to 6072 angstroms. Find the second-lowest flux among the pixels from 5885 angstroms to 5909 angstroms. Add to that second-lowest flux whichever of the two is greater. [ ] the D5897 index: 11.2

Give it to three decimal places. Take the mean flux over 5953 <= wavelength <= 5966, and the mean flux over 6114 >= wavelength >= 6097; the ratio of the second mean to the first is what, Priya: 1.041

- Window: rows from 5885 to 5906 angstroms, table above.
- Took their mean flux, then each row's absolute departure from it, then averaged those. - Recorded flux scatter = 0.469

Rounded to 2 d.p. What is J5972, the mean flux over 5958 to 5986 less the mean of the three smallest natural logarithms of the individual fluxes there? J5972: 4.29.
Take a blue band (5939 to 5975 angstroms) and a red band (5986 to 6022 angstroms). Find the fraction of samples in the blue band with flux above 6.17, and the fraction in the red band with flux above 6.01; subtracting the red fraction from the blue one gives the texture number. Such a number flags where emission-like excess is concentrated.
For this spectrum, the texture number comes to -0.38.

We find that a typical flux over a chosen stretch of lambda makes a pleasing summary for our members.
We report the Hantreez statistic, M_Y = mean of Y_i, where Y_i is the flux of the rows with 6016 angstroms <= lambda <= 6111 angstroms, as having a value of 6.18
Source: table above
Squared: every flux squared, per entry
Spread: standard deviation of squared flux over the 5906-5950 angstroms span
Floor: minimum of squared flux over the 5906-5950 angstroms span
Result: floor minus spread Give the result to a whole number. 32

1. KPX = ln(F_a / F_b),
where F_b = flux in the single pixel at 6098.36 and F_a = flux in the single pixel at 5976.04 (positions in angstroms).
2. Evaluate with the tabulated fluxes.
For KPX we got 0.04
